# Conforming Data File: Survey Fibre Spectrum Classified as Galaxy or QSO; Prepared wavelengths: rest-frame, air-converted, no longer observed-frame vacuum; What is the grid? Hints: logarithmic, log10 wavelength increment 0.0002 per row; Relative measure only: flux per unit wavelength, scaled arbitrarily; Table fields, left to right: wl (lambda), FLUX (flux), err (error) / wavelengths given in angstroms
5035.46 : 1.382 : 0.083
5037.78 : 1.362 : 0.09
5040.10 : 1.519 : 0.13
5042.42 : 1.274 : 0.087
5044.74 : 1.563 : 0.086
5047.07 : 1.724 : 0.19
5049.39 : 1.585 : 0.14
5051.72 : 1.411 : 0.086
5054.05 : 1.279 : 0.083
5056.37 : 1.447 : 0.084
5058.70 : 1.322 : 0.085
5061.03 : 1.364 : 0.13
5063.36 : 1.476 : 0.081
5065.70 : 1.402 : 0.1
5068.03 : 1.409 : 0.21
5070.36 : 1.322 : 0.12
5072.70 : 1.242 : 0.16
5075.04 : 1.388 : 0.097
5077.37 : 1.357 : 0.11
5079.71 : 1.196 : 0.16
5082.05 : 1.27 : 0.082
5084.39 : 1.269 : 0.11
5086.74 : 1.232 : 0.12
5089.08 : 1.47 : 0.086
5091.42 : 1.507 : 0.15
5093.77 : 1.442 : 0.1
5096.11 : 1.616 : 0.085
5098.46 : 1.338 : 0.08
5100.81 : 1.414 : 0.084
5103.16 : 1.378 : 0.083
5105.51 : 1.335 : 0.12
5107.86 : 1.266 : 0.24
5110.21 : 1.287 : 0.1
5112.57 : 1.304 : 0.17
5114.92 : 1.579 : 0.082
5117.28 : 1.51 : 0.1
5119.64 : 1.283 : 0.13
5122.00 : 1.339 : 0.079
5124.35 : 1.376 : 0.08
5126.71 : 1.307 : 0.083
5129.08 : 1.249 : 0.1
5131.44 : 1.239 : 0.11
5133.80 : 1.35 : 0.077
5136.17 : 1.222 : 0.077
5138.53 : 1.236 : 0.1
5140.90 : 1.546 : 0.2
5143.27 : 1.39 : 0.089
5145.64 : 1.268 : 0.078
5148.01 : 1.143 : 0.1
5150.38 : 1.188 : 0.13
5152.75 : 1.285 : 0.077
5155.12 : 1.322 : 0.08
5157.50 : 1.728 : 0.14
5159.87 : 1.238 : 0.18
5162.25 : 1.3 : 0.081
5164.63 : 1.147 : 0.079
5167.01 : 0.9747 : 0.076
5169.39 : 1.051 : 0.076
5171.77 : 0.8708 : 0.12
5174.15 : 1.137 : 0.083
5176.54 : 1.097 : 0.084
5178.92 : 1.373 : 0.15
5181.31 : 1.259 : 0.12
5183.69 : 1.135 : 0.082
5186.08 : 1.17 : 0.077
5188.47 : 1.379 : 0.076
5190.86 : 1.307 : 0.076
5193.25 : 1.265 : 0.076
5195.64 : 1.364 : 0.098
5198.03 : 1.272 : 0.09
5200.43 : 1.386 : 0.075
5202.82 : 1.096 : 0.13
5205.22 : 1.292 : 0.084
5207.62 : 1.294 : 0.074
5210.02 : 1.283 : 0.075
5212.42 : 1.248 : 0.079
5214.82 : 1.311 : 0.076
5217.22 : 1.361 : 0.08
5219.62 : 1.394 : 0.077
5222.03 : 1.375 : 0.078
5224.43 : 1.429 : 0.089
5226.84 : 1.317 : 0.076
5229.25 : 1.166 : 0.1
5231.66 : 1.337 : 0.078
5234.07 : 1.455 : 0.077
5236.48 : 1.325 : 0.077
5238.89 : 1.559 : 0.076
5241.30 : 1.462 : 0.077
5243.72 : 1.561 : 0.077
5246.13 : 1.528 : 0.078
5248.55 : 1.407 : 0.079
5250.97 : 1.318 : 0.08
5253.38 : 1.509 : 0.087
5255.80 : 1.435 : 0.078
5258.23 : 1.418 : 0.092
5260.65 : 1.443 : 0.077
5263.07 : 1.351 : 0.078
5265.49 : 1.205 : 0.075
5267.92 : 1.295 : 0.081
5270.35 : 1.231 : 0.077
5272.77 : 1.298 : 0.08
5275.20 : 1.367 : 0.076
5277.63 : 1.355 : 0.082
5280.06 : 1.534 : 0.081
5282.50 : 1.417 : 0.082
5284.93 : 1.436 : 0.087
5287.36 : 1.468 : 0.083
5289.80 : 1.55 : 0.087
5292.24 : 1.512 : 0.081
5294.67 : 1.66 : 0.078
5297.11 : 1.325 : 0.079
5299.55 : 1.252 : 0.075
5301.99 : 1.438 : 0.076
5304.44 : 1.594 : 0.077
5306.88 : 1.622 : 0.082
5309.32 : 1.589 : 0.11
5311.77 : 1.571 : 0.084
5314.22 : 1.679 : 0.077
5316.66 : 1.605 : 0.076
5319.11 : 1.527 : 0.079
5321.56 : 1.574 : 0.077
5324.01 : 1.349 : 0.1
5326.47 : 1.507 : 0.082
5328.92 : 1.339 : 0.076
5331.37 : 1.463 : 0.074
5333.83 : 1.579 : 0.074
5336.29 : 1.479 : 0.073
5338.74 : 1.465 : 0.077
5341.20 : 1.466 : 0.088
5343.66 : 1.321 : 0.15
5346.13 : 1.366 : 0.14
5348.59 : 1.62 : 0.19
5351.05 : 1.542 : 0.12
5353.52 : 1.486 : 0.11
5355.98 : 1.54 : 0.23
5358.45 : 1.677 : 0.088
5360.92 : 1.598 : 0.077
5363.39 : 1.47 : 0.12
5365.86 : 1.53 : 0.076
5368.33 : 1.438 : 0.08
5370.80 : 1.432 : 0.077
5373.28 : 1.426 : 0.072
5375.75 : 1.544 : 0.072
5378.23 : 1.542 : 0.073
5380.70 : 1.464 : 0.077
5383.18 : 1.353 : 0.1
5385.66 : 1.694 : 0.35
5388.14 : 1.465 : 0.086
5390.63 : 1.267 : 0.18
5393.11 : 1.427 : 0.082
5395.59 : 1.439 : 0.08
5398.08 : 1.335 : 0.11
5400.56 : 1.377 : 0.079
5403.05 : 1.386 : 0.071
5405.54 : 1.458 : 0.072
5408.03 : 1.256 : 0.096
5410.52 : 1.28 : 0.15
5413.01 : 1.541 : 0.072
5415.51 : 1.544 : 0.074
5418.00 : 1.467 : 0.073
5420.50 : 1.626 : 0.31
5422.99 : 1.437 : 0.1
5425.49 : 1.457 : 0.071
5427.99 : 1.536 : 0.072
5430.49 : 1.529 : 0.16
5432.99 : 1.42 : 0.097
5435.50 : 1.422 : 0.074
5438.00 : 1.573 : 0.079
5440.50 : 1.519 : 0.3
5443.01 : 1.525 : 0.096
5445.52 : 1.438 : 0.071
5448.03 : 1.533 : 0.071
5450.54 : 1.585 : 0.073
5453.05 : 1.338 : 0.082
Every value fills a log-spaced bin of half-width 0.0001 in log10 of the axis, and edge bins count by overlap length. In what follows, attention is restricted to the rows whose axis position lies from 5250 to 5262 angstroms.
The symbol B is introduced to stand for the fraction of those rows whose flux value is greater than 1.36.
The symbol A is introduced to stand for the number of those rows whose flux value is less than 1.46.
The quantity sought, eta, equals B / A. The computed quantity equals 0.2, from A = 4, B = 0.8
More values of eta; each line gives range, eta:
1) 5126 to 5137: 0.0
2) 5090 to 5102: 0.3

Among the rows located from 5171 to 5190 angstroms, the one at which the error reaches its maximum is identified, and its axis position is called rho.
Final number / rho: 5178.92 angstroms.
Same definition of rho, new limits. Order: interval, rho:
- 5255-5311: 5309.32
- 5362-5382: 5363.39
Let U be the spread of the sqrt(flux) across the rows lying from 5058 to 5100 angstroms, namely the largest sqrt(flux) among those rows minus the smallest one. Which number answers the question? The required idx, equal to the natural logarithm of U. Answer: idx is -1.73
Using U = 0.178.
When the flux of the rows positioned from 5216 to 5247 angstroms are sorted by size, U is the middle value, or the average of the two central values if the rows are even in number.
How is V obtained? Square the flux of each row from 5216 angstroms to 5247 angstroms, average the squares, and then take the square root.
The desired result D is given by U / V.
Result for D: 0.99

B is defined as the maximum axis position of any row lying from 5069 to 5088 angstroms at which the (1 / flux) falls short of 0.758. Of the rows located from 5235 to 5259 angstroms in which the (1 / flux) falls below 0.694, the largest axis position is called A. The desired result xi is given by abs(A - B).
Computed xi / 176.0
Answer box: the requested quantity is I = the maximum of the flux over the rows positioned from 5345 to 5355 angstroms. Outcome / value 1.62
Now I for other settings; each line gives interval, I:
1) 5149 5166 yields 1.728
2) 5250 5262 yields 1.509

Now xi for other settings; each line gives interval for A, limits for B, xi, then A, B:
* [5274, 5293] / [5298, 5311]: 17.1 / 5292.24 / 5309.32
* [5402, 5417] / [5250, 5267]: 152.4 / 5415.51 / 5263.07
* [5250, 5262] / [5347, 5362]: 100.3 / 5260.65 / 5360.92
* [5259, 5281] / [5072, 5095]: 186.3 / 5280.06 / 5093.77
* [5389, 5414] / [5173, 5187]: 234.1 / 5413.01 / 5178.92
